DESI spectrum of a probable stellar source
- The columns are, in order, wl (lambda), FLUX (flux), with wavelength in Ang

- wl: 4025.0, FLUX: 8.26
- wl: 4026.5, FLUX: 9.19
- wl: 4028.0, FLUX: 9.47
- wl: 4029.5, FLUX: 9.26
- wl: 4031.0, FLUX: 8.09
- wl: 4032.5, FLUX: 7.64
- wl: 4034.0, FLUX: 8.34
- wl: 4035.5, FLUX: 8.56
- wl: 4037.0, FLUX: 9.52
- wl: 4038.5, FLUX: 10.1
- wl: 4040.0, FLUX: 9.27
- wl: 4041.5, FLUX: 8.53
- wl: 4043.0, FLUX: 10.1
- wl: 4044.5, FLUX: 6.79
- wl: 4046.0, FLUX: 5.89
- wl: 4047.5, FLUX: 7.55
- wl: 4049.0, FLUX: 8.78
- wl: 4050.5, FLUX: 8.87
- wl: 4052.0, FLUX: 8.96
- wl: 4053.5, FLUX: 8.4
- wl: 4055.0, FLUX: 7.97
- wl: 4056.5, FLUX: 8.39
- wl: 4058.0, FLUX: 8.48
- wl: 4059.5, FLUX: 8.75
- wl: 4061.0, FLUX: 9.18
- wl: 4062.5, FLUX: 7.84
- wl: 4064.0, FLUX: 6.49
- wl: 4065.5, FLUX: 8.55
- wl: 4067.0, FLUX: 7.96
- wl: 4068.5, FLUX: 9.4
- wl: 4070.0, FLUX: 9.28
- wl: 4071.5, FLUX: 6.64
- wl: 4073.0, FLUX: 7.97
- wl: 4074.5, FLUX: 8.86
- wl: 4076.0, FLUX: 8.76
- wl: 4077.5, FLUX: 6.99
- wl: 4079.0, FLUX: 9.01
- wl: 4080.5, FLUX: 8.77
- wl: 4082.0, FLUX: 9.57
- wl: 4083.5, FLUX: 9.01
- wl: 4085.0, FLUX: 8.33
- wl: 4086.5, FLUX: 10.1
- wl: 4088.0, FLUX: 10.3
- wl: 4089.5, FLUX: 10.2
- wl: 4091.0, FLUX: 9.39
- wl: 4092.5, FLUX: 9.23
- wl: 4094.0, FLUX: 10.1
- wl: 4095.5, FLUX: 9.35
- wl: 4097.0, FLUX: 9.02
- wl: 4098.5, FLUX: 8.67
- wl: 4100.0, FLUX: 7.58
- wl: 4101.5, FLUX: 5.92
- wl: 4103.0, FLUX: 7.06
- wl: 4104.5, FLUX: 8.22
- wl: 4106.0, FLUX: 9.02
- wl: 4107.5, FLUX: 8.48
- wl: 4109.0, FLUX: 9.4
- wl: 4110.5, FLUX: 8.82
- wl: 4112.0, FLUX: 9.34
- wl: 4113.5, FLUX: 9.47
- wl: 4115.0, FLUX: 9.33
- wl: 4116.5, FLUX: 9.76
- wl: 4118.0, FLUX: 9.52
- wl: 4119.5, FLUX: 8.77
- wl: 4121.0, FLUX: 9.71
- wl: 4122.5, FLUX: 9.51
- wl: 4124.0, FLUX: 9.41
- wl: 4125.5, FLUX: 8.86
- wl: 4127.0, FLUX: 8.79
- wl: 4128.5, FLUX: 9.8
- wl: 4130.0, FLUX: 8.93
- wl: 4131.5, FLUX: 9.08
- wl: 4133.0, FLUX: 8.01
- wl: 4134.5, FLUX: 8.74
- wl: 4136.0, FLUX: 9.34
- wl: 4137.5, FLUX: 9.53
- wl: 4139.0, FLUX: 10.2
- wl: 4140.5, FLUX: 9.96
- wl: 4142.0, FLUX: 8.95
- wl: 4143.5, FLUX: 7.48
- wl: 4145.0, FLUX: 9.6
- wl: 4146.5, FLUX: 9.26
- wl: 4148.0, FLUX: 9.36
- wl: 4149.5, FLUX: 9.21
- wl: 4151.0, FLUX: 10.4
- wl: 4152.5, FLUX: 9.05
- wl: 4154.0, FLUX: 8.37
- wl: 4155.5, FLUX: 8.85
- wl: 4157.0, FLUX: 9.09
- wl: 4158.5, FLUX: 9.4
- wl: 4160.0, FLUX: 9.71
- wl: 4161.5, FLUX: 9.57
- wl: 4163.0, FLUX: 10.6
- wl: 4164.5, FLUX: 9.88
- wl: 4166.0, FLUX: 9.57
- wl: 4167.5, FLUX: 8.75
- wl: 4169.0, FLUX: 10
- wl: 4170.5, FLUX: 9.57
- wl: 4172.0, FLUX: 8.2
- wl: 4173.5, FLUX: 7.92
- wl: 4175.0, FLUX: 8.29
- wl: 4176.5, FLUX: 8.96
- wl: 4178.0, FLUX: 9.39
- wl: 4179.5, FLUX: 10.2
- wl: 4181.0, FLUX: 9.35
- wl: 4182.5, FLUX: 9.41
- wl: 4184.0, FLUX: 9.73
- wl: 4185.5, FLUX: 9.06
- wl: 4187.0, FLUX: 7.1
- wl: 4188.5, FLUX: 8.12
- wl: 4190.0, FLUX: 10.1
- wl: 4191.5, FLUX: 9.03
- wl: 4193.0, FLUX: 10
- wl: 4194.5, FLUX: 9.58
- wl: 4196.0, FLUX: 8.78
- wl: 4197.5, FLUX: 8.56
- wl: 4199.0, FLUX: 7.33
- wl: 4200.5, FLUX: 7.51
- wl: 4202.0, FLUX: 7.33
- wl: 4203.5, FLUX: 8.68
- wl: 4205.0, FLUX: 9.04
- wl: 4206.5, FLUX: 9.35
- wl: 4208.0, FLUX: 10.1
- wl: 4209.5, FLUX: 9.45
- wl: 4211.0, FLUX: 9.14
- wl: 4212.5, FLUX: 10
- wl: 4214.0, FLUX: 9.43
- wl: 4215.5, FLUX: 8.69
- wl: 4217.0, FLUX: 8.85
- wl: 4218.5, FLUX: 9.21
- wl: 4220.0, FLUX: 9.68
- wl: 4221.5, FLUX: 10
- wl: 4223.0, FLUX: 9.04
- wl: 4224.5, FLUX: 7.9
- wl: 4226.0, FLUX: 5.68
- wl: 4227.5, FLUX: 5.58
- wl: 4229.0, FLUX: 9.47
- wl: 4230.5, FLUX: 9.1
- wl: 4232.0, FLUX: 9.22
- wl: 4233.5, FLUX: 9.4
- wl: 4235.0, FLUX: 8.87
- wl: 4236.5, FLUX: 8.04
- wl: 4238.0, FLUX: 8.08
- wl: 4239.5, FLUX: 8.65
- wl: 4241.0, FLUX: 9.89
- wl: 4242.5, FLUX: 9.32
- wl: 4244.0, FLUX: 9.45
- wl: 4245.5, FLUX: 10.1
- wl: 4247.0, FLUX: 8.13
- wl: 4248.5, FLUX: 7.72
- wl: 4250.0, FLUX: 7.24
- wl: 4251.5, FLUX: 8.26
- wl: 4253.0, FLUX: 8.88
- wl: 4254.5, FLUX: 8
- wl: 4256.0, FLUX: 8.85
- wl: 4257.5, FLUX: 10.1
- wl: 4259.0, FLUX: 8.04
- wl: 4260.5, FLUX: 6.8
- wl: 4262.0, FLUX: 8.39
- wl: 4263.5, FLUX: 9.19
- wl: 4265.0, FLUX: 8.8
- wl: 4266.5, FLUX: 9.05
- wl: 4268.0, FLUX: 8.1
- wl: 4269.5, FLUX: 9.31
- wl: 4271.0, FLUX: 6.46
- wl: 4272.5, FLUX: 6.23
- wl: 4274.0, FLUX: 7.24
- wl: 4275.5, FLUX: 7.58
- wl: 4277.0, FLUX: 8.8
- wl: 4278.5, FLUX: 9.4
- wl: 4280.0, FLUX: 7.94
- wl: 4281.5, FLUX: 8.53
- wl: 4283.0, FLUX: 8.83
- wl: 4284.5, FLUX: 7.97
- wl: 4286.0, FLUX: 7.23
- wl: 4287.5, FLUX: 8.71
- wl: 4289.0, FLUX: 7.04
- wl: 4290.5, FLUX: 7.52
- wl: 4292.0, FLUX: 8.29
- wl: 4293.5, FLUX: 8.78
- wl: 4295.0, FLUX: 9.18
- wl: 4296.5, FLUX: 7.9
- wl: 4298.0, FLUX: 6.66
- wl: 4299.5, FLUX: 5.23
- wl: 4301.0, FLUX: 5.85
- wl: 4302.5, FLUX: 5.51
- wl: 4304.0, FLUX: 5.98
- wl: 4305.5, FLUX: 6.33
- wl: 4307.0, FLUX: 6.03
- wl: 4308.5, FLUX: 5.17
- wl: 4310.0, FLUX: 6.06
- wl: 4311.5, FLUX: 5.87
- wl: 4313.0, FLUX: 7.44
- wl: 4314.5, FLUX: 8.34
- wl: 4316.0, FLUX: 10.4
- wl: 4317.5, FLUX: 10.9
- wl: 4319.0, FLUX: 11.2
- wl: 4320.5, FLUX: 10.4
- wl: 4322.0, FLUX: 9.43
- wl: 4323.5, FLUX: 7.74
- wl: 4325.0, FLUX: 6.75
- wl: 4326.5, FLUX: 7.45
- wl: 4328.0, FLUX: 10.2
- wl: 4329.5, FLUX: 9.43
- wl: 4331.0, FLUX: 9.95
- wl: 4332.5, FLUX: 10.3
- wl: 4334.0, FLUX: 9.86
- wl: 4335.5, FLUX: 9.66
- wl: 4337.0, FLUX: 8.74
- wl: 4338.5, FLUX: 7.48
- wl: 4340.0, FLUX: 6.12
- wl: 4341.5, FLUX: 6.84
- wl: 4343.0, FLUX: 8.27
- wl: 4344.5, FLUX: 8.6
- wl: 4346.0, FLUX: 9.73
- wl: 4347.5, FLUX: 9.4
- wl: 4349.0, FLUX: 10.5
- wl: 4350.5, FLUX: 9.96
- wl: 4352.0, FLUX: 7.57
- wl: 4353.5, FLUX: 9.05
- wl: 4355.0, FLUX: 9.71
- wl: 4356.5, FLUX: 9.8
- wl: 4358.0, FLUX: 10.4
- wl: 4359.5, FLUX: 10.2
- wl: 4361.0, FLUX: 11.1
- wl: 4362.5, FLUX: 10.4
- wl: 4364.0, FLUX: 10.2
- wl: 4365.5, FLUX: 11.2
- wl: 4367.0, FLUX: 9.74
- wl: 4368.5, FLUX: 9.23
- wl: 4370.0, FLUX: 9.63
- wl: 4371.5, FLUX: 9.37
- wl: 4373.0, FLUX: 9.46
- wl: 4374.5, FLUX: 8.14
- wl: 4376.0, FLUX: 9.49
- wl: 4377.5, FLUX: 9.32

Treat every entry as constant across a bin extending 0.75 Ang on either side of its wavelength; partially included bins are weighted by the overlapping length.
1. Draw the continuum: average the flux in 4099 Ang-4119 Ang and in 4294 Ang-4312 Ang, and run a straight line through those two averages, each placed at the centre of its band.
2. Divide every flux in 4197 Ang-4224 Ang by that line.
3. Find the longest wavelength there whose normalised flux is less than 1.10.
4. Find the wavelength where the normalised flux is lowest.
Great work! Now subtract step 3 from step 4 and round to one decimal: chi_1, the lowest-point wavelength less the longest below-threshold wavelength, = -3.0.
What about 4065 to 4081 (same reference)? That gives -9.0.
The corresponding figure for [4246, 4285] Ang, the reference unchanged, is -1.5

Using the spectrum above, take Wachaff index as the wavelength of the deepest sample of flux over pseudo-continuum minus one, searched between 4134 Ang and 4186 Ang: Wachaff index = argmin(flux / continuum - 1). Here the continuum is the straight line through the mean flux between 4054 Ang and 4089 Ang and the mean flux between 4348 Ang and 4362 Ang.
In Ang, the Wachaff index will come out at 4143.5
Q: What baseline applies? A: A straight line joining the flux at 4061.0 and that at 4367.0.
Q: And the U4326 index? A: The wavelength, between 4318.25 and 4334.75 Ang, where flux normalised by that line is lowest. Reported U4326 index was 4325.0 Ang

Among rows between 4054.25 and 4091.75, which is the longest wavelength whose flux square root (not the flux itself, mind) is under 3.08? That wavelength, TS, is 4091.0 Ang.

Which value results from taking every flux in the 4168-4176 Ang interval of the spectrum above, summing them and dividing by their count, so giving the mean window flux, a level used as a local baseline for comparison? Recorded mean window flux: 8.8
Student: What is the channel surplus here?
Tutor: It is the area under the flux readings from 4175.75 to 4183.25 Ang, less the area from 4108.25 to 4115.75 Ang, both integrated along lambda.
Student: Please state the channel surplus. 1.4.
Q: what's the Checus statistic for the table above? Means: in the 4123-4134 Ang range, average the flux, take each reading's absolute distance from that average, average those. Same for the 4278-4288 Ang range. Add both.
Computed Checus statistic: 0.95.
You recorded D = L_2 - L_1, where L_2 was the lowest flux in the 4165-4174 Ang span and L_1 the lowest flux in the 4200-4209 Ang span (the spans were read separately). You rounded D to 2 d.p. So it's 0.59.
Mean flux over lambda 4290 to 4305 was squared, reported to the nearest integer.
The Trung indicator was 50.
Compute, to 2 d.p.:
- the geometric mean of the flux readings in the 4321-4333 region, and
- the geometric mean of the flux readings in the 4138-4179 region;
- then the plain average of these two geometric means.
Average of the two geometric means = 9.01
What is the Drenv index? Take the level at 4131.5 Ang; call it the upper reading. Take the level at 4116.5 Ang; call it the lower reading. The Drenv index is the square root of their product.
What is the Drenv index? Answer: 9.41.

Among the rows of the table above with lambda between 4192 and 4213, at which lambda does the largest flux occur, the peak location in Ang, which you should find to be 4208.0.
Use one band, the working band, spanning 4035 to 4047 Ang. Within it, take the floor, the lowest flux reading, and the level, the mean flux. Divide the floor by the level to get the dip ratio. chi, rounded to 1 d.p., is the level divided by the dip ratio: 12.5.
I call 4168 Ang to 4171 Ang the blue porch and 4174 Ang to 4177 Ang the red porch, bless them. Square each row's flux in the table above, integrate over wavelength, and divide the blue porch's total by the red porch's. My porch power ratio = 1.29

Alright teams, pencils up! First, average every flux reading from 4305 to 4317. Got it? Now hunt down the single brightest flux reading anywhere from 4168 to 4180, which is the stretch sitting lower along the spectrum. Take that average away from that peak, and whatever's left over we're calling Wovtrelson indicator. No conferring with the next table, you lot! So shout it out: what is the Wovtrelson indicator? 3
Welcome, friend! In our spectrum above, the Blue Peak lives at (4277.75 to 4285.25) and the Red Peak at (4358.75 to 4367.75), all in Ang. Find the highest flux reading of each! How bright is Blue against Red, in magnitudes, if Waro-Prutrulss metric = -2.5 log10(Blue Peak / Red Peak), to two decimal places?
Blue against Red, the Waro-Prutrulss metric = 0.19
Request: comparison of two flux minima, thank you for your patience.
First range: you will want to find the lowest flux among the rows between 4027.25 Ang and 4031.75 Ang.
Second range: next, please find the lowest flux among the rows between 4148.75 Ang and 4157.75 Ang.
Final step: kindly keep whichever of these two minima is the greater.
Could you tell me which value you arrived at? 8.4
